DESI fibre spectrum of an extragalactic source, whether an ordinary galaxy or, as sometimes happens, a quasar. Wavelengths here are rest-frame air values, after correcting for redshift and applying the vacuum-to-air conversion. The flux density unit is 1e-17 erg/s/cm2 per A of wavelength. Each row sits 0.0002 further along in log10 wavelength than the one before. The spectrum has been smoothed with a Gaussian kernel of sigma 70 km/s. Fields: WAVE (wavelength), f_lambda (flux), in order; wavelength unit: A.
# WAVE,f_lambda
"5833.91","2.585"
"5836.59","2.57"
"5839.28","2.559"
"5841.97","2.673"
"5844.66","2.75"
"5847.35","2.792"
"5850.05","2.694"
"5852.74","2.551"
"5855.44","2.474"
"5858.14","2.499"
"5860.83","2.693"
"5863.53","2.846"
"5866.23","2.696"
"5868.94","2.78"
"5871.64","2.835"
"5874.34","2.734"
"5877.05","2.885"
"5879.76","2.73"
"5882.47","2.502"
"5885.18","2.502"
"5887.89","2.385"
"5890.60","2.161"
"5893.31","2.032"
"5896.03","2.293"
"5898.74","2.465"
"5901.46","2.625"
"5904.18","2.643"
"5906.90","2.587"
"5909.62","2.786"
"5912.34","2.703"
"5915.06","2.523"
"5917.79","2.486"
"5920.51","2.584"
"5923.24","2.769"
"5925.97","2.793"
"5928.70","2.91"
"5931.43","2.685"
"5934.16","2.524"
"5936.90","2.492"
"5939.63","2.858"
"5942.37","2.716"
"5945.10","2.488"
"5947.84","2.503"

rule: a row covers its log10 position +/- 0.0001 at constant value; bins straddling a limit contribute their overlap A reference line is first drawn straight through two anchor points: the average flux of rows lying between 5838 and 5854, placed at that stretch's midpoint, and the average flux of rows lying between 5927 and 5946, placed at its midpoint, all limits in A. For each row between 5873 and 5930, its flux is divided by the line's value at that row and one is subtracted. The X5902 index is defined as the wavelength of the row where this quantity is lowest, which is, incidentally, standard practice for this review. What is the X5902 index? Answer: 5893.31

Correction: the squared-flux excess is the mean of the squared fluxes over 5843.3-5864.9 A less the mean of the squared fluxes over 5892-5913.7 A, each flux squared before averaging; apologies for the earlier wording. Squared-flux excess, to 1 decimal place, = 0.7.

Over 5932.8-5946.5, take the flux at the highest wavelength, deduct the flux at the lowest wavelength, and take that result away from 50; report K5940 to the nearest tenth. 50.0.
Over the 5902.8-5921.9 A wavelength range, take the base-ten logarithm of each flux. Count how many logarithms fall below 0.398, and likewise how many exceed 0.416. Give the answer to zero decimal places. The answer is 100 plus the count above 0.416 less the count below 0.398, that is 102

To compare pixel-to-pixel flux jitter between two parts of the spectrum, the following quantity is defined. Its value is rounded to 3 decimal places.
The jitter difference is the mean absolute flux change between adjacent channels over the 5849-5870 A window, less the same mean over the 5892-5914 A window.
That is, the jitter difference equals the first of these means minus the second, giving -0.018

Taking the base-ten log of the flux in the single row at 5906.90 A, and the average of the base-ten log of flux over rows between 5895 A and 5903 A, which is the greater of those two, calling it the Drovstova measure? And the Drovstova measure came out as 0.413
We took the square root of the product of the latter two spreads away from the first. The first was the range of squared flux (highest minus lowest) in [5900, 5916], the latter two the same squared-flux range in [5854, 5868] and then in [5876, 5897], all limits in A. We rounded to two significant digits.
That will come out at -1.5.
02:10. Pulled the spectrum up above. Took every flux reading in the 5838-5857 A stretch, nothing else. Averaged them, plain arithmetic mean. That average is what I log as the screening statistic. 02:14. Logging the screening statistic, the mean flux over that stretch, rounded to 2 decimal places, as 2.64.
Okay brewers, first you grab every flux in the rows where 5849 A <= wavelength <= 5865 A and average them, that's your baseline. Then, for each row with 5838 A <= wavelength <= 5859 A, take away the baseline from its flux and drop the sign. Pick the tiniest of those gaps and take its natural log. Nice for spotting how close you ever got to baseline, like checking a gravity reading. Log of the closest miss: -3.1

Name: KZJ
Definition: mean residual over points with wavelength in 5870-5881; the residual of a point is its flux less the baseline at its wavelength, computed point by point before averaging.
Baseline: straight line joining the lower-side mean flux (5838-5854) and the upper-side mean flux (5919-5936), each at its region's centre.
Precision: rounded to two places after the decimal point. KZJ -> 0.11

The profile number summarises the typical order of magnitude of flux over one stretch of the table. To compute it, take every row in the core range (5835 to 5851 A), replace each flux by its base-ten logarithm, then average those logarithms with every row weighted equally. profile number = 0.427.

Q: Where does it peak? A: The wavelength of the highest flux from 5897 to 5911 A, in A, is 5909.62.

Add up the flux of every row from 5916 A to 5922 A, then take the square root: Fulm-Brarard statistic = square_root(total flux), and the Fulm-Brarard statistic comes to 2.3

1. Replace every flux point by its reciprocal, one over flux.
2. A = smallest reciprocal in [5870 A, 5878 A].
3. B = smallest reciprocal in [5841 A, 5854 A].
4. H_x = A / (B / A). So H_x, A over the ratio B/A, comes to 0.335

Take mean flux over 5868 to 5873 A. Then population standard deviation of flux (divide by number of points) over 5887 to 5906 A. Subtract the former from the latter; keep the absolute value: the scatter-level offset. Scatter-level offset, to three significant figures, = 2.60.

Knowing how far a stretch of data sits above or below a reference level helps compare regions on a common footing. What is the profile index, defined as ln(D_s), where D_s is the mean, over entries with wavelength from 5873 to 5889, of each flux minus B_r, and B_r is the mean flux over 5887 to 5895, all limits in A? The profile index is -0.8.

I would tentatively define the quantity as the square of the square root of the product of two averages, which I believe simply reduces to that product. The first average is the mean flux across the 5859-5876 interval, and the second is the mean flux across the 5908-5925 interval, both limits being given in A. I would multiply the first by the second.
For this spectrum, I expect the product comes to 7.30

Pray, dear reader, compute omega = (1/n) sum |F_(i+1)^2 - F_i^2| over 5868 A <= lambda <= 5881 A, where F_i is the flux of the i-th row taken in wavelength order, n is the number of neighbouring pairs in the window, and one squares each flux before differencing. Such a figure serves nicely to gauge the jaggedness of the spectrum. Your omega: 0.6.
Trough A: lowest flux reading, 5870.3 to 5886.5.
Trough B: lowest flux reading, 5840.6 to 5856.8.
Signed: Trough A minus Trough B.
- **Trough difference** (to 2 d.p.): 0.03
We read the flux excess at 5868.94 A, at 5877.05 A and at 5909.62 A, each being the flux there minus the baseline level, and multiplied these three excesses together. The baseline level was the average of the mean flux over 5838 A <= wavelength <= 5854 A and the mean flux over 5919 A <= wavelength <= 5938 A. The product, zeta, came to 0.002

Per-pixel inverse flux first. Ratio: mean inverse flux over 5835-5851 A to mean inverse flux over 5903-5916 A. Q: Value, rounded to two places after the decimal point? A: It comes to 0.99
